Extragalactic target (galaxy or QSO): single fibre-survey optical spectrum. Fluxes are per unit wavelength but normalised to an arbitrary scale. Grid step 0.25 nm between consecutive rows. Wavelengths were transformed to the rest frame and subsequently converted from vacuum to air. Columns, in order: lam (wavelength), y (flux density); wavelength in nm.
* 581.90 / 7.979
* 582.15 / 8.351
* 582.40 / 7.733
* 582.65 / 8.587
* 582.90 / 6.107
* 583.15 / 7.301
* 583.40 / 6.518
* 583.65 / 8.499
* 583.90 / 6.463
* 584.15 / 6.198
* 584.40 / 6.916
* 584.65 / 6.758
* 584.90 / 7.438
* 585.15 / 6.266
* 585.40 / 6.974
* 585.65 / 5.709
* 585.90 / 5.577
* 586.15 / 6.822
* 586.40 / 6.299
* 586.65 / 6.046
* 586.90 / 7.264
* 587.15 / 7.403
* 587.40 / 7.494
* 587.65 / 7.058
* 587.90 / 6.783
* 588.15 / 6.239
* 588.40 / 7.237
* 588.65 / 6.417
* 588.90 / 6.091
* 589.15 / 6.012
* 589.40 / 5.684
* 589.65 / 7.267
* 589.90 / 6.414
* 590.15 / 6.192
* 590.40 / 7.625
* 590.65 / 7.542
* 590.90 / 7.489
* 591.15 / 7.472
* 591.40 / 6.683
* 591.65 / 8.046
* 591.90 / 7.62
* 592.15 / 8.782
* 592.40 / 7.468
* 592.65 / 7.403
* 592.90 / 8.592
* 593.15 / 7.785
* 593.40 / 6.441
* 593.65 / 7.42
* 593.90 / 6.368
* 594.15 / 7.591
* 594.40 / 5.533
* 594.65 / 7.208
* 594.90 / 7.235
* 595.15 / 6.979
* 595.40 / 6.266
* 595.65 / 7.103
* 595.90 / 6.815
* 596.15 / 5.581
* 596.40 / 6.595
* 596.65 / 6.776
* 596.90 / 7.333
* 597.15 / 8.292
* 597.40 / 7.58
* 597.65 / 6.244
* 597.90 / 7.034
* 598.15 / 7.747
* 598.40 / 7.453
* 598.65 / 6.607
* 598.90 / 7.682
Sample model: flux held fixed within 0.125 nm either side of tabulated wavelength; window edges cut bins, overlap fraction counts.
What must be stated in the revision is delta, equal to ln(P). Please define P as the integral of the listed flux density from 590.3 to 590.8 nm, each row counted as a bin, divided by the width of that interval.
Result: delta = 2.03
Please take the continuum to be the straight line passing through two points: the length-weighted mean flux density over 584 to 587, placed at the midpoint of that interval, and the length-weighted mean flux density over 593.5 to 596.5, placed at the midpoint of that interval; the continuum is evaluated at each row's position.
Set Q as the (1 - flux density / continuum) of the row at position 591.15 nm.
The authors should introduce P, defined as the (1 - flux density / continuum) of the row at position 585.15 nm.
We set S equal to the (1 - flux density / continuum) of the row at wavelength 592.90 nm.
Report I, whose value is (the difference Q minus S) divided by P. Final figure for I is 4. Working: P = 0.04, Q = -0.13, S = -0.29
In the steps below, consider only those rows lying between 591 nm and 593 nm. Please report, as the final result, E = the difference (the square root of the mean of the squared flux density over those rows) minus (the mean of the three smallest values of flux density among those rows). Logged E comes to 0.60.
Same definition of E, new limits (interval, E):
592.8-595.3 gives 1.05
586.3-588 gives 0.55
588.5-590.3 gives 0.38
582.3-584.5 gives 0.95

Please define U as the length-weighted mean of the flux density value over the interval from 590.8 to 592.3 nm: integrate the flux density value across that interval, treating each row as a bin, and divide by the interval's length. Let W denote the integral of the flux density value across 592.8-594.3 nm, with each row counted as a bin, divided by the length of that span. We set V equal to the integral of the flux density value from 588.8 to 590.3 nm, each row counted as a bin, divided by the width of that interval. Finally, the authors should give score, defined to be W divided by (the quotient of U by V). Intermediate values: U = 7.68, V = 6.30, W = 7.3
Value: 6.0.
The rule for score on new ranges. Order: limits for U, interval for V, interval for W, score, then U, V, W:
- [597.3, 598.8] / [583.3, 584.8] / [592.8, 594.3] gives 7.1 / 7.11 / 6.91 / 7.3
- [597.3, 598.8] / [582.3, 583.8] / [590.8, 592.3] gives 8.0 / 7.11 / 7.44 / 7.7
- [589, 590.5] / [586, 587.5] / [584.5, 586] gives 6.8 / 6.51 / 6.86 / 6.5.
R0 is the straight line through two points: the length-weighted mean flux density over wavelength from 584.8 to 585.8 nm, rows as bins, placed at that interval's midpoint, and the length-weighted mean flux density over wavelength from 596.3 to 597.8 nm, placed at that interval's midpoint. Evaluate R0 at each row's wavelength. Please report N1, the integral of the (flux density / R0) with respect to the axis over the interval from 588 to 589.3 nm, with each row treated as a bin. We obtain 1.24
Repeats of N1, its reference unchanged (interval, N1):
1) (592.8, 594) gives 1.26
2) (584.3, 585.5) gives 1.26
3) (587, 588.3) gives 1.37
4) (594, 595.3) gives 1.27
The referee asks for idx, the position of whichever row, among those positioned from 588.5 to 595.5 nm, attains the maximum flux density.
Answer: 592.15 nm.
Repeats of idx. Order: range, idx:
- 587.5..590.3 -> 589.65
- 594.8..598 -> 597.15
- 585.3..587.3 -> 587.15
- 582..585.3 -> 582.65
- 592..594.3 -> 592.15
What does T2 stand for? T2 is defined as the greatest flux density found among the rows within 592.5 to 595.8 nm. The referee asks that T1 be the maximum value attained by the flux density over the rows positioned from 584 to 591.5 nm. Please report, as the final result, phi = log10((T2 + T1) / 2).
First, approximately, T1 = 7.625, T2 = 8.592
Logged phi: 0.909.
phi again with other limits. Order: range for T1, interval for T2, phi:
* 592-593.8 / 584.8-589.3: 0.911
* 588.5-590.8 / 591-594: 0.914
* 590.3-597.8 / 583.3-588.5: 0.937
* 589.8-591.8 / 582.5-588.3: 0.920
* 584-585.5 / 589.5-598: 0.909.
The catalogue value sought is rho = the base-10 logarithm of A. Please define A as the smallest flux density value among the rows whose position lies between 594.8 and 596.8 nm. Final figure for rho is 0.747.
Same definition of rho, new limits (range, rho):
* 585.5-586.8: 0.746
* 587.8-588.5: 0.795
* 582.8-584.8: 0.786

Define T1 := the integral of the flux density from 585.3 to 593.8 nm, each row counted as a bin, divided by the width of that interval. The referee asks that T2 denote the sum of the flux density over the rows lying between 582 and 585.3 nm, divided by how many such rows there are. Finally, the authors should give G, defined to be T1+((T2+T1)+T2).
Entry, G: 28.3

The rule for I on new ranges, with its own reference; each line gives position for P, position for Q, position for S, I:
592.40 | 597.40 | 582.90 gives 1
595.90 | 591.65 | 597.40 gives 9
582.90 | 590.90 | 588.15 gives -3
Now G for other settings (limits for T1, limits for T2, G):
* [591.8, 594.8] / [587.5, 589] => 28.0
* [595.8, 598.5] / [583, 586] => 27.5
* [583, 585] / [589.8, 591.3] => 28.2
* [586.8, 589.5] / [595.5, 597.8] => 27.3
